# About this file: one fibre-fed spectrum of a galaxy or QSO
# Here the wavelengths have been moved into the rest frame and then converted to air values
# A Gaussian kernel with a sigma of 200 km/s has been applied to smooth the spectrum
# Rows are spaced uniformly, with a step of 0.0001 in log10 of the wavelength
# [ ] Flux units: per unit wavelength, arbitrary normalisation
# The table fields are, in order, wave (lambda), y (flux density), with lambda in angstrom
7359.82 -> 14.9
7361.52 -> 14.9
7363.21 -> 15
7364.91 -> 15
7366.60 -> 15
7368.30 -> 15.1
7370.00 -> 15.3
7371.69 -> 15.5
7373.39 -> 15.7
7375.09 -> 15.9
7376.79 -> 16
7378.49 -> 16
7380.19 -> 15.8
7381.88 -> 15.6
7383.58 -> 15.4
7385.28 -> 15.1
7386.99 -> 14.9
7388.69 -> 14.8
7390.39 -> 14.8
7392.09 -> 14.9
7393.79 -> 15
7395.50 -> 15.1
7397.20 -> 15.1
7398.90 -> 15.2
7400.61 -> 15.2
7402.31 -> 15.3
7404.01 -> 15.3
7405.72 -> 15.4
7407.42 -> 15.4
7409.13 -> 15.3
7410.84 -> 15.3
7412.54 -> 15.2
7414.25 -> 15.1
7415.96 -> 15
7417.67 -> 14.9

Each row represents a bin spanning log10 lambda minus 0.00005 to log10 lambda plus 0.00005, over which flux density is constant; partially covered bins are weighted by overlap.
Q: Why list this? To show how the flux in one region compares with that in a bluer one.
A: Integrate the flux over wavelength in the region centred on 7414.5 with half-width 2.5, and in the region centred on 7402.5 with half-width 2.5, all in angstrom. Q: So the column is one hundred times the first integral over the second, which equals 99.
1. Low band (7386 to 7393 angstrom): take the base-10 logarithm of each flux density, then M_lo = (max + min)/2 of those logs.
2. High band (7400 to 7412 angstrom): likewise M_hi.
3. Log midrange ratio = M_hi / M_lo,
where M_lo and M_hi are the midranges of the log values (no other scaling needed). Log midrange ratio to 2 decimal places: 1.01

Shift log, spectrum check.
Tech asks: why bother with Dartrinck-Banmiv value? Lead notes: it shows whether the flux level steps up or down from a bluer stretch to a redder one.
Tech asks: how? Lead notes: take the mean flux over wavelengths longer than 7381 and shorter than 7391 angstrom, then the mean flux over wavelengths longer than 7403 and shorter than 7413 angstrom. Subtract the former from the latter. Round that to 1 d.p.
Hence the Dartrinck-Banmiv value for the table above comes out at 0.2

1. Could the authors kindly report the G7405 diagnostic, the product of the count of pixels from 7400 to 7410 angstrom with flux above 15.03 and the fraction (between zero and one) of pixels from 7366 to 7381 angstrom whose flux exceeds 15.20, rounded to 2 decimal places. 4.67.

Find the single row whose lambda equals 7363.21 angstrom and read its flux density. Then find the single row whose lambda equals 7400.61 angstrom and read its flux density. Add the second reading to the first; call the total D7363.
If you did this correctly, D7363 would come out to 30.2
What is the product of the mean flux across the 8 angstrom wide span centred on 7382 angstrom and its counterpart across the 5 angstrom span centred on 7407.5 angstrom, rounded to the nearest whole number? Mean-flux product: 239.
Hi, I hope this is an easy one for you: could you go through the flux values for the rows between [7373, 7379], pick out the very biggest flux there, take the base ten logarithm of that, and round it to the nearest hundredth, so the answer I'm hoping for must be 1.20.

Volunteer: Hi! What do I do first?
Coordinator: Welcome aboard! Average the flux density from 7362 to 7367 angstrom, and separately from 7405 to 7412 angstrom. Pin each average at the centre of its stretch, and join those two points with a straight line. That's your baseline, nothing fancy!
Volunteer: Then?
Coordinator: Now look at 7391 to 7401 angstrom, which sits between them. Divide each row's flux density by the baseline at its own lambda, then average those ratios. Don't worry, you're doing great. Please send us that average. 0.99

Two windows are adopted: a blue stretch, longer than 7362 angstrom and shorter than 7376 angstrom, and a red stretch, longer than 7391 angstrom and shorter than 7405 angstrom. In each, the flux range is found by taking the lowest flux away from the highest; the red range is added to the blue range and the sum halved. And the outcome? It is 0.65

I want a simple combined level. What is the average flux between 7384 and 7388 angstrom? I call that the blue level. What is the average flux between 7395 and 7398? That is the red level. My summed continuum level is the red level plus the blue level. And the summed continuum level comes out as 30.1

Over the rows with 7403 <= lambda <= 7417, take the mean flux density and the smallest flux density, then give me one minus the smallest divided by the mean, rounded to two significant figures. 0.016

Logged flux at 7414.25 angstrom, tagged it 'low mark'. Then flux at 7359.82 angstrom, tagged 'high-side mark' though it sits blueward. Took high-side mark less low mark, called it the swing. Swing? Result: -0.20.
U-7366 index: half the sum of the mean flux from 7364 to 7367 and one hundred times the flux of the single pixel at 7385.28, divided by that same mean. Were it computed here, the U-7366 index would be 50.8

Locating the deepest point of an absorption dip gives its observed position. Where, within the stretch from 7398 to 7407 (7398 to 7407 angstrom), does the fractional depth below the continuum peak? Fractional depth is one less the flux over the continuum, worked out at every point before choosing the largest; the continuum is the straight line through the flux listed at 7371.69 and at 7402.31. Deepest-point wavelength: 7398.90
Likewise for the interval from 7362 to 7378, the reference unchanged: 7363.21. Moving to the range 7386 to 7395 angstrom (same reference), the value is 7388.69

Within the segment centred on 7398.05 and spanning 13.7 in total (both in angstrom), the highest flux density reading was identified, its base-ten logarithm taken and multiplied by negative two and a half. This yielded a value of -2.96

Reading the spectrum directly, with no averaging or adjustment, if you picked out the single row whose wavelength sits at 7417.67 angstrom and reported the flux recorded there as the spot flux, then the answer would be 14.9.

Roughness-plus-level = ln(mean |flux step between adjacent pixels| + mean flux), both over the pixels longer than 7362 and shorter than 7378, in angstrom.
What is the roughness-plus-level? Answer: 2.74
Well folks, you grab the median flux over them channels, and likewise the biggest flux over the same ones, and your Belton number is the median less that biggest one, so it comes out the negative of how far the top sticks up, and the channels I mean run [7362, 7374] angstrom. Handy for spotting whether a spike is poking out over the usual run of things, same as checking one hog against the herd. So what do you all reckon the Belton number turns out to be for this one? -0.60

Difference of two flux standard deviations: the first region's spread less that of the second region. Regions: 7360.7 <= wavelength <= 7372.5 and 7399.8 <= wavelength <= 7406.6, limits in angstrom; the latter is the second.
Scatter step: 0.13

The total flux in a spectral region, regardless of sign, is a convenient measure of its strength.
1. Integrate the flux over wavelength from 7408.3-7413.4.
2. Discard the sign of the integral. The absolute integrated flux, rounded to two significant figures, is 78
